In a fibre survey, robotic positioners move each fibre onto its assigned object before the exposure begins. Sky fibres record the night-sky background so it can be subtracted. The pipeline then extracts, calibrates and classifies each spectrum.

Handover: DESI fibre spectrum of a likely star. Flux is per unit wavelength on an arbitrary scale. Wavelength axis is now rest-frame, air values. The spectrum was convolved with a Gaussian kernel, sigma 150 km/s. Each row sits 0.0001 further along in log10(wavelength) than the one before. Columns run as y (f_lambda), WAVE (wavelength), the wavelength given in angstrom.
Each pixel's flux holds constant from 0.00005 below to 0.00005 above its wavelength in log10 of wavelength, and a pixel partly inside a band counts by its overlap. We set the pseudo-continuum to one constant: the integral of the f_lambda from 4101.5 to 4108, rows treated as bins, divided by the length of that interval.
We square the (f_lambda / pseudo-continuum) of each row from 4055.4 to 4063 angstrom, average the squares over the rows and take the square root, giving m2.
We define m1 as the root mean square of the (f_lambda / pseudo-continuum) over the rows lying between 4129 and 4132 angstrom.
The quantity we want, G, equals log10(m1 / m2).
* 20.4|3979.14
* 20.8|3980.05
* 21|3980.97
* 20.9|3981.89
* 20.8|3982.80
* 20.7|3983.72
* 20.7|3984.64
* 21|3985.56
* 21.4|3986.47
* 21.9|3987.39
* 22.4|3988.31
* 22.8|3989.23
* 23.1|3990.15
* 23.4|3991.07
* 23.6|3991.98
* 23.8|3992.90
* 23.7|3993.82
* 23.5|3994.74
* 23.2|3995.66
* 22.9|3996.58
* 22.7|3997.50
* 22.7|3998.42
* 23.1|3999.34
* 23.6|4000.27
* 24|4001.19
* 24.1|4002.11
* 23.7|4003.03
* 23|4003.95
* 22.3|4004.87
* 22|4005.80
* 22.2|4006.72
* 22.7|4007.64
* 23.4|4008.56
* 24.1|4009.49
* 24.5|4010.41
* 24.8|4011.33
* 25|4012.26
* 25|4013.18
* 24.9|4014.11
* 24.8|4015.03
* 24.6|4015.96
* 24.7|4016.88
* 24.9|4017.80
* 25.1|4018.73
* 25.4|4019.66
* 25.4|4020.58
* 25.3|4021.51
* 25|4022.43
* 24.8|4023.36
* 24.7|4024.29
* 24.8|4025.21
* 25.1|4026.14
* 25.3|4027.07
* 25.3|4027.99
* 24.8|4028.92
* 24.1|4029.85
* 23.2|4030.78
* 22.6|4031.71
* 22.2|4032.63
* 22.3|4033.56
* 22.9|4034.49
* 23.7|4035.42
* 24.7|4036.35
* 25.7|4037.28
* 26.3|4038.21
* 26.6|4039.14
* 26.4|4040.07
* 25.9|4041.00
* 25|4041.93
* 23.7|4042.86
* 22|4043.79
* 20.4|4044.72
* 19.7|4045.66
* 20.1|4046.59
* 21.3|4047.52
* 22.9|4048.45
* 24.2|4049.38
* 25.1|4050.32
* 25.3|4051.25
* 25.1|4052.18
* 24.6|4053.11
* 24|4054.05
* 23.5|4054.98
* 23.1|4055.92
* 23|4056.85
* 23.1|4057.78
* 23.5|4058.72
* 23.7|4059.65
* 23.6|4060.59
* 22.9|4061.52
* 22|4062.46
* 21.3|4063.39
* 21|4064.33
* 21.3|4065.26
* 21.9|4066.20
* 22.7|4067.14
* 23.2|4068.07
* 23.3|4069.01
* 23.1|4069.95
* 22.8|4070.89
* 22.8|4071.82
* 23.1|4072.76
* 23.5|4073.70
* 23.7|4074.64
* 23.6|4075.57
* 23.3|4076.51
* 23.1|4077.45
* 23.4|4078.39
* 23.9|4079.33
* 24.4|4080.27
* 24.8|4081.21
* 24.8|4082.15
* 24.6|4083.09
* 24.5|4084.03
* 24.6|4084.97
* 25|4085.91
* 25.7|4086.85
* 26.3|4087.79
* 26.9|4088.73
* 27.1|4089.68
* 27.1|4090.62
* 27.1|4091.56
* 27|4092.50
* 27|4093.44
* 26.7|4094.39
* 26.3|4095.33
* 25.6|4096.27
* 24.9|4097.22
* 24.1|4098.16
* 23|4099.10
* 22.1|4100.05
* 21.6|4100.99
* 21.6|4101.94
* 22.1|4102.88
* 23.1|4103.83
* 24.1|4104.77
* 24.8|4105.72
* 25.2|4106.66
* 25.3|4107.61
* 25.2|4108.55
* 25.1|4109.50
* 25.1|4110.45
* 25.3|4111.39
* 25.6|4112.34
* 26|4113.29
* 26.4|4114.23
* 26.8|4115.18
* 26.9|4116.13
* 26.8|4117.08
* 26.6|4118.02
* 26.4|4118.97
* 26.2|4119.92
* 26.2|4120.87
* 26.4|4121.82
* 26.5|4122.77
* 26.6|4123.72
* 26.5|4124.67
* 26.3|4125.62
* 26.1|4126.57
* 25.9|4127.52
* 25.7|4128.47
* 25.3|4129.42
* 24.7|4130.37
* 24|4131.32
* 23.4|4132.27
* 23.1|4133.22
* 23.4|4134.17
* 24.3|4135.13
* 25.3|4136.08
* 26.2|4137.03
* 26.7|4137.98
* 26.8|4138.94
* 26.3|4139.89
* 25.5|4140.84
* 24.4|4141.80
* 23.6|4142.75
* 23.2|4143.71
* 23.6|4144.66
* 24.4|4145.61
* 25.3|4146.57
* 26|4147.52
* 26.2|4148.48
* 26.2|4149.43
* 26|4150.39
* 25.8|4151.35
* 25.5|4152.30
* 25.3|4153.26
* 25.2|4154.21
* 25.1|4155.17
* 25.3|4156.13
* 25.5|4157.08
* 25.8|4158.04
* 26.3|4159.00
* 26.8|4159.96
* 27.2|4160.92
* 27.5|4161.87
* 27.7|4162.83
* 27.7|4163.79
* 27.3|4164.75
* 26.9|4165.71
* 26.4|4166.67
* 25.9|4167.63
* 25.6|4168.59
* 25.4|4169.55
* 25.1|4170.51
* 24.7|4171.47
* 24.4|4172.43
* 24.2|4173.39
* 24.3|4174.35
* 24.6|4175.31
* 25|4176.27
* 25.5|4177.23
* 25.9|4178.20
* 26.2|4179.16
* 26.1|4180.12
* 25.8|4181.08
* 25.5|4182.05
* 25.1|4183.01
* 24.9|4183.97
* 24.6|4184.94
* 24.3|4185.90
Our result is 0.028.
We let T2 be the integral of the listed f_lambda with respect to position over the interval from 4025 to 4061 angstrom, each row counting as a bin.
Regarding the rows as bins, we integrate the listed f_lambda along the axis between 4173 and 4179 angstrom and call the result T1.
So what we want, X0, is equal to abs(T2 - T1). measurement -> 707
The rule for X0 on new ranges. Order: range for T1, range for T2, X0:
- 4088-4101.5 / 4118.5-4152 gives 507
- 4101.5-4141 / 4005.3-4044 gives 57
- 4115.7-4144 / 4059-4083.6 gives 153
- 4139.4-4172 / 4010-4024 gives 490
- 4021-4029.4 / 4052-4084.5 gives 547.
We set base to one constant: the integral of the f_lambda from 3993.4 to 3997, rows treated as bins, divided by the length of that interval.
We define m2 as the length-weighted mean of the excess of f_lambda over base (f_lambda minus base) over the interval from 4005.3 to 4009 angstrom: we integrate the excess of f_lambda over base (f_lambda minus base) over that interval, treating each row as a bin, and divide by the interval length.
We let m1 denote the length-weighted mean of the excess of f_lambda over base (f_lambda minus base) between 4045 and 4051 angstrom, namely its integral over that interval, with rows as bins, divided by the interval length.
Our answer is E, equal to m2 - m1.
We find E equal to 0.3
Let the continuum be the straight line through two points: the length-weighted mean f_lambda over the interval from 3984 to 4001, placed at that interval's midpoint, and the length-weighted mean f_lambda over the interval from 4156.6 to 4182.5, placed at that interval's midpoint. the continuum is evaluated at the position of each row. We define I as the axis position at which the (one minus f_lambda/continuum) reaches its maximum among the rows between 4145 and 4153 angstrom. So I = 4145.61 angstrom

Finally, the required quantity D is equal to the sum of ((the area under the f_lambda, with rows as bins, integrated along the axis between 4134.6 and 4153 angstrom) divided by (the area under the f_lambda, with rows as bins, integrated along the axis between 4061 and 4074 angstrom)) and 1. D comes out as 2.59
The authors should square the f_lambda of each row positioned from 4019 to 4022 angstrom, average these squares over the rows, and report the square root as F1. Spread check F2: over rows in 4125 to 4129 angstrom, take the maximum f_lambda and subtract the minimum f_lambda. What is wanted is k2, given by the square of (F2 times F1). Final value 232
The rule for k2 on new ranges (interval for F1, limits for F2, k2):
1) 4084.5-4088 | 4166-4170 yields 646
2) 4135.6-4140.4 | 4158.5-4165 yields 1352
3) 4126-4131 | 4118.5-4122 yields 26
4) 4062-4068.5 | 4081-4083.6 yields 19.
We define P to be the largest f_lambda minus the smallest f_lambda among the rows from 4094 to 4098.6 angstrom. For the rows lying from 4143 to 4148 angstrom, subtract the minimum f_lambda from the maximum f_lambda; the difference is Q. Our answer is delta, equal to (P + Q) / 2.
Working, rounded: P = 2.60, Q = 2.8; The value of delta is 2.7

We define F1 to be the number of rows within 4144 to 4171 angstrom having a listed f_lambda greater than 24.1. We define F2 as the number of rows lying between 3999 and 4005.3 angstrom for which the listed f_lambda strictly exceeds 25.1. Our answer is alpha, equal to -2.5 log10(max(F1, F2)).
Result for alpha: -3.6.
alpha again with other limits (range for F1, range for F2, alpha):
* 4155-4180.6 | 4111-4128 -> -3.6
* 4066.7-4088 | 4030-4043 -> -2.4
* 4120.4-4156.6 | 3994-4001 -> -3.7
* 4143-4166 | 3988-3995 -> -3.4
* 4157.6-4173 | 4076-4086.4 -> -3.0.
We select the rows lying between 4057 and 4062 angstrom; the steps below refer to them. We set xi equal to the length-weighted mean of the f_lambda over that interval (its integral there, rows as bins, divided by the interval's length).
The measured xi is 23.3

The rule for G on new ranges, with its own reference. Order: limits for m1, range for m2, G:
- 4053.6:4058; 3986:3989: 0.028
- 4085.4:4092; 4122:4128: 0.002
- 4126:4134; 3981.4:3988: 0.071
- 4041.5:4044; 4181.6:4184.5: -0.028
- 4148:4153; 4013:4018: 0.019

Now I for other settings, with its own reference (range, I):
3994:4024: 4005.80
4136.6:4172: 4143.71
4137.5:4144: 4143.71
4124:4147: 4143.71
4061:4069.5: 4064.33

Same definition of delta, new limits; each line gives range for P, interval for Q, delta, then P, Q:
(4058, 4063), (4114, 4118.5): 1.1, 1.70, 0.5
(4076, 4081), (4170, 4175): 1.1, 1.30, 0.9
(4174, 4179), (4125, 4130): 1.3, 1.60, 1.0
